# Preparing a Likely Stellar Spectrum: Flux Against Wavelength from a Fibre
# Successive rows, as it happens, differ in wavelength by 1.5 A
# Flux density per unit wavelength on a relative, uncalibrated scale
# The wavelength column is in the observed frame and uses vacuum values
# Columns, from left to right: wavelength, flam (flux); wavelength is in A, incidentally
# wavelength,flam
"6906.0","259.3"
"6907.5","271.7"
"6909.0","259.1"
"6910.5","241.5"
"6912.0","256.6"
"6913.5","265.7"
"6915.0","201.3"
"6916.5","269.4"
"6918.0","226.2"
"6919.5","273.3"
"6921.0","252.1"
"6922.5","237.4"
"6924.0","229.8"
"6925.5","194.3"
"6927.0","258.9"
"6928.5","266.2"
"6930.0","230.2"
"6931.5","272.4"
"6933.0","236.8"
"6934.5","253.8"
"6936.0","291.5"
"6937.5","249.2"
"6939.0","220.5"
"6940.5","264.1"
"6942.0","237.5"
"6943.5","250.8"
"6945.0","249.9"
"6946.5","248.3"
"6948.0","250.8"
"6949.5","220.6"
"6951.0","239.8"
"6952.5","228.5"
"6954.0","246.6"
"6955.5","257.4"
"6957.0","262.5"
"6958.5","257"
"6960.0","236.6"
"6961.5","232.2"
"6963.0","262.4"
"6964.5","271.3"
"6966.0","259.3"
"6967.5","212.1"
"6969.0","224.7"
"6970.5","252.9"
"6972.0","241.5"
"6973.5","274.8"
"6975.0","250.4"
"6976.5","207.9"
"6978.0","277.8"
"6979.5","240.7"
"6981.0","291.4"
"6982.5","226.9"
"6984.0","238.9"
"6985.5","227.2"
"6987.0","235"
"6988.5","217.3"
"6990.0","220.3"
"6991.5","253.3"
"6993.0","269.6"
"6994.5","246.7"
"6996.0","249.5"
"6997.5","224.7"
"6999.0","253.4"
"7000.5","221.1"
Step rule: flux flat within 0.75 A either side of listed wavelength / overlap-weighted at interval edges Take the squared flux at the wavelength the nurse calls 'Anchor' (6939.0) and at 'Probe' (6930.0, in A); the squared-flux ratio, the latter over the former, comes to 1.1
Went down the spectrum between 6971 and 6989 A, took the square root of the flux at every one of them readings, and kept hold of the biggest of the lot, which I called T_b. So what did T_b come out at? 17.1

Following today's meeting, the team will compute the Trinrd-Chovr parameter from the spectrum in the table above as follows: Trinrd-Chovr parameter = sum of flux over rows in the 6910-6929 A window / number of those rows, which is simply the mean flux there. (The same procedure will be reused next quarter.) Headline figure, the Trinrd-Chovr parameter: 244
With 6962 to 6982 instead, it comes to 251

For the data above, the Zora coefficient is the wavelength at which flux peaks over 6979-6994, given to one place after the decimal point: 6981.0 A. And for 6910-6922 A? 6919.5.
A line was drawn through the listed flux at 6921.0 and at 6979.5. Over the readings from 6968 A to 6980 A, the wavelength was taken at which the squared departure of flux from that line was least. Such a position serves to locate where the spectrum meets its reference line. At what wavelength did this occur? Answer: 6979.5 A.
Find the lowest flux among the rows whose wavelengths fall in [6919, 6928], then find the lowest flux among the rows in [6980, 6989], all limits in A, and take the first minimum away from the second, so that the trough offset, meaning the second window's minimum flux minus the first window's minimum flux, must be 23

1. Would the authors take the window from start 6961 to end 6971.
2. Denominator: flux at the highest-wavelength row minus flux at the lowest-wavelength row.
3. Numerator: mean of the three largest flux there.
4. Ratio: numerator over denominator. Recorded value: 13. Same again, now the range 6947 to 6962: -14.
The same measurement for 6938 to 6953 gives 32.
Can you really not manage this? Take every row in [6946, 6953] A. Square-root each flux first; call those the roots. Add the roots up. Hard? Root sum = 77.0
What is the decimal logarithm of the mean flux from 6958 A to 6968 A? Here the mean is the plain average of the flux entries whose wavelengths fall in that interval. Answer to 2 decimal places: 2.39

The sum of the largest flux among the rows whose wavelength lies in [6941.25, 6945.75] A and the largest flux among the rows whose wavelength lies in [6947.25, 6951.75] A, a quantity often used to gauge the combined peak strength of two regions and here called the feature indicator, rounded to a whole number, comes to 502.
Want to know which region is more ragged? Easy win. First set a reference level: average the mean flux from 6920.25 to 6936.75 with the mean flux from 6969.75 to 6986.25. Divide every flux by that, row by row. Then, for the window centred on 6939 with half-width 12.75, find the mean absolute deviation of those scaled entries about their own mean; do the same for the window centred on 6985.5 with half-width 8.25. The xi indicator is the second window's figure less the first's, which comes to 0.028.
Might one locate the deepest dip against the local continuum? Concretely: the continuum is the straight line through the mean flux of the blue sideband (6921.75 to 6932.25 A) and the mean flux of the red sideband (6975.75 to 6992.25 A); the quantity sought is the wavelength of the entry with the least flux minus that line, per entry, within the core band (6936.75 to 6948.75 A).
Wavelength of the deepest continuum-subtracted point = 6939.0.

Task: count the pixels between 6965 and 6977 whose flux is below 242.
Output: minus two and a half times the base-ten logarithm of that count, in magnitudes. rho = -1.51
